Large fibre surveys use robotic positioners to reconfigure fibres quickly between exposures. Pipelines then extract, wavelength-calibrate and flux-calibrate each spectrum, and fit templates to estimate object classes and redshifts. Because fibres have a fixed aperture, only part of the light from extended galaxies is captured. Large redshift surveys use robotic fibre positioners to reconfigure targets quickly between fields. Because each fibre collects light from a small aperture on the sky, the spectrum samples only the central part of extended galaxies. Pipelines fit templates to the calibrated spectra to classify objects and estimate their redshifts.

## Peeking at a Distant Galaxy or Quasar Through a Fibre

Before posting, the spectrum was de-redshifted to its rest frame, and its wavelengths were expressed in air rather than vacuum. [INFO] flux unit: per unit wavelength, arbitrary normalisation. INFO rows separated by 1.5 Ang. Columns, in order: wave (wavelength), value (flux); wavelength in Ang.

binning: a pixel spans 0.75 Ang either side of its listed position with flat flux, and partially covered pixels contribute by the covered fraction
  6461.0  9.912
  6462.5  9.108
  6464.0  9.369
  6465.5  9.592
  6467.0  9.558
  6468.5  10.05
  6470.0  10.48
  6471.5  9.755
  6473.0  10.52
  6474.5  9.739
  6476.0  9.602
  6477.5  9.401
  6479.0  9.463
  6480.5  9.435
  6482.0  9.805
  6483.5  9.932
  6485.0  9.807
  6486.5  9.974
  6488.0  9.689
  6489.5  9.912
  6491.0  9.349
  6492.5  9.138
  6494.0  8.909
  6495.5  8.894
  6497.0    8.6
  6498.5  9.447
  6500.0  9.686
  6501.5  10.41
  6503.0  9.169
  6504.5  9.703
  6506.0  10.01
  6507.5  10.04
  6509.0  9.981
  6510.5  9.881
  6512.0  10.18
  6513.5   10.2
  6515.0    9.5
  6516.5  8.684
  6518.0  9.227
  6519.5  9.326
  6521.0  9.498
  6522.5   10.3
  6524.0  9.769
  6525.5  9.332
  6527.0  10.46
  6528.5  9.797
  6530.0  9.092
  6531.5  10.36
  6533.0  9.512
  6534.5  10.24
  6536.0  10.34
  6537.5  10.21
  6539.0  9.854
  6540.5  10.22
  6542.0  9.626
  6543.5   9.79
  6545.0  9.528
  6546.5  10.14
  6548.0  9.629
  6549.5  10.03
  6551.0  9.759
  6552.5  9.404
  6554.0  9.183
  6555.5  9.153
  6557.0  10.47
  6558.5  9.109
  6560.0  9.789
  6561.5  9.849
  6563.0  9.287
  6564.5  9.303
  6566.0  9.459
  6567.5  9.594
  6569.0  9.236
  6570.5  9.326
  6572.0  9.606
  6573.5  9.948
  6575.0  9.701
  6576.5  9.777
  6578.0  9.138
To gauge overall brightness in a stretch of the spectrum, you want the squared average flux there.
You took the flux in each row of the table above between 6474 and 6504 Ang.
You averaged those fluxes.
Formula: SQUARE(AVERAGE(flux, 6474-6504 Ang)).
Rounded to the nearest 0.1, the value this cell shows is 90.6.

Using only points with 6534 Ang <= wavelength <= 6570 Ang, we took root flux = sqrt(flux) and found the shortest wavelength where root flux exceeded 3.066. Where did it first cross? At 6534.5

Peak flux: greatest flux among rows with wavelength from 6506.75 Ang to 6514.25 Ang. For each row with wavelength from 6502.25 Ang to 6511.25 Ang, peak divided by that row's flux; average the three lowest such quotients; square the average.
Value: 1.04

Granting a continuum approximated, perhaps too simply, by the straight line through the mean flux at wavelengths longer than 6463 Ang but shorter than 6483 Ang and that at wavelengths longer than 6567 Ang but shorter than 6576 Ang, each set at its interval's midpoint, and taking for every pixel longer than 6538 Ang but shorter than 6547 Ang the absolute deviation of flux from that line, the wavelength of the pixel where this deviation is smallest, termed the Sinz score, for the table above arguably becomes 6542.0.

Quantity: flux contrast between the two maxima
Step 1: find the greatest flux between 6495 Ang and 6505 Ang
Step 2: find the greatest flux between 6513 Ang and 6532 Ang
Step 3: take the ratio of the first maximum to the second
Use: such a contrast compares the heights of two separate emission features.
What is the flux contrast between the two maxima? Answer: 0.995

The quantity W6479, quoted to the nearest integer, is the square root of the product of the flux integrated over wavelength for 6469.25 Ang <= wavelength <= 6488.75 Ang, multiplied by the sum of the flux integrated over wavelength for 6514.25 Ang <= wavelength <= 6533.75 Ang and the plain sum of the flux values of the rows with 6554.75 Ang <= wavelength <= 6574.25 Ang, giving 244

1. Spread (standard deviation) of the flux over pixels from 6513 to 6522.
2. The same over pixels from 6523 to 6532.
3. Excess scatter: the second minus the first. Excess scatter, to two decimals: 0.05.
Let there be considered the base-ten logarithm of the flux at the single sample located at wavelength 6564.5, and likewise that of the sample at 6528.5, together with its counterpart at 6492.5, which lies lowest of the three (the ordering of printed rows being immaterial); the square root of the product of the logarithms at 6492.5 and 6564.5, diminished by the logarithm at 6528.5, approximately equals -0.026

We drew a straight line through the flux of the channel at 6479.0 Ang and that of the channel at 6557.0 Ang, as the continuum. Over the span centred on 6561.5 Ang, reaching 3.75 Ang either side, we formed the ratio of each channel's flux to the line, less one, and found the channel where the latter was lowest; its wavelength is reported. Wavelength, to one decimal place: 6558.5 Ang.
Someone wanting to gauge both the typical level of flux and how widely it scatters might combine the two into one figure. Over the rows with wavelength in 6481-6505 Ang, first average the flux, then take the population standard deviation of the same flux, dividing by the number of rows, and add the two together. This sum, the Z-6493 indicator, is 10.0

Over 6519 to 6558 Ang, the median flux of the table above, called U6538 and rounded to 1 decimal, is 9.8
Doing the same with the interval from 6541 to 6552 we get 9.8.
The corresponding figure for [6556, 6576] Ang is 9.6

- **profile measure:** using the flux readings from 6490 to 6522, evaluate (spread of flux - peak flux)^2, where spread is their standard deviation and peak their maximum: 98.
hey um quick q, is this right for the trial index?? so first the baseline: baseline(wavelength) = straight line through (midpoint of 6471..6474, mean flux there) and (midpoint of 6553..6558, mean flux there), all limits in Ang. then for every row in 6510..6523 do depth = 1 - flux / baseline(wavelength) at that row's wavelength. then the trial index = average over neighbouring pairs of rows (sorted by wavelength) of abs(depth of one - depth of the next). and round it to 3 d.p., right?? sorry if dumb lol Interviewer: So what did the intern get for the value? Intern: 0.044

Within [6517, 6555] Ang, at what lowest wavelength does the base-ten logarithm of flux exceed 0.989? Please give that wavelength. 6522.5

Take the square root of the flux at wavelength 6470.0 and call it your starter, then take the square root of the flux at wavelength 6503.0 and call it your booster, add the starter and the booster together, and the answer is 6.27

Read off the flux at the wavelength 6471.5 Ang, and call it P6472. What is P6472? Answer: 9.755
